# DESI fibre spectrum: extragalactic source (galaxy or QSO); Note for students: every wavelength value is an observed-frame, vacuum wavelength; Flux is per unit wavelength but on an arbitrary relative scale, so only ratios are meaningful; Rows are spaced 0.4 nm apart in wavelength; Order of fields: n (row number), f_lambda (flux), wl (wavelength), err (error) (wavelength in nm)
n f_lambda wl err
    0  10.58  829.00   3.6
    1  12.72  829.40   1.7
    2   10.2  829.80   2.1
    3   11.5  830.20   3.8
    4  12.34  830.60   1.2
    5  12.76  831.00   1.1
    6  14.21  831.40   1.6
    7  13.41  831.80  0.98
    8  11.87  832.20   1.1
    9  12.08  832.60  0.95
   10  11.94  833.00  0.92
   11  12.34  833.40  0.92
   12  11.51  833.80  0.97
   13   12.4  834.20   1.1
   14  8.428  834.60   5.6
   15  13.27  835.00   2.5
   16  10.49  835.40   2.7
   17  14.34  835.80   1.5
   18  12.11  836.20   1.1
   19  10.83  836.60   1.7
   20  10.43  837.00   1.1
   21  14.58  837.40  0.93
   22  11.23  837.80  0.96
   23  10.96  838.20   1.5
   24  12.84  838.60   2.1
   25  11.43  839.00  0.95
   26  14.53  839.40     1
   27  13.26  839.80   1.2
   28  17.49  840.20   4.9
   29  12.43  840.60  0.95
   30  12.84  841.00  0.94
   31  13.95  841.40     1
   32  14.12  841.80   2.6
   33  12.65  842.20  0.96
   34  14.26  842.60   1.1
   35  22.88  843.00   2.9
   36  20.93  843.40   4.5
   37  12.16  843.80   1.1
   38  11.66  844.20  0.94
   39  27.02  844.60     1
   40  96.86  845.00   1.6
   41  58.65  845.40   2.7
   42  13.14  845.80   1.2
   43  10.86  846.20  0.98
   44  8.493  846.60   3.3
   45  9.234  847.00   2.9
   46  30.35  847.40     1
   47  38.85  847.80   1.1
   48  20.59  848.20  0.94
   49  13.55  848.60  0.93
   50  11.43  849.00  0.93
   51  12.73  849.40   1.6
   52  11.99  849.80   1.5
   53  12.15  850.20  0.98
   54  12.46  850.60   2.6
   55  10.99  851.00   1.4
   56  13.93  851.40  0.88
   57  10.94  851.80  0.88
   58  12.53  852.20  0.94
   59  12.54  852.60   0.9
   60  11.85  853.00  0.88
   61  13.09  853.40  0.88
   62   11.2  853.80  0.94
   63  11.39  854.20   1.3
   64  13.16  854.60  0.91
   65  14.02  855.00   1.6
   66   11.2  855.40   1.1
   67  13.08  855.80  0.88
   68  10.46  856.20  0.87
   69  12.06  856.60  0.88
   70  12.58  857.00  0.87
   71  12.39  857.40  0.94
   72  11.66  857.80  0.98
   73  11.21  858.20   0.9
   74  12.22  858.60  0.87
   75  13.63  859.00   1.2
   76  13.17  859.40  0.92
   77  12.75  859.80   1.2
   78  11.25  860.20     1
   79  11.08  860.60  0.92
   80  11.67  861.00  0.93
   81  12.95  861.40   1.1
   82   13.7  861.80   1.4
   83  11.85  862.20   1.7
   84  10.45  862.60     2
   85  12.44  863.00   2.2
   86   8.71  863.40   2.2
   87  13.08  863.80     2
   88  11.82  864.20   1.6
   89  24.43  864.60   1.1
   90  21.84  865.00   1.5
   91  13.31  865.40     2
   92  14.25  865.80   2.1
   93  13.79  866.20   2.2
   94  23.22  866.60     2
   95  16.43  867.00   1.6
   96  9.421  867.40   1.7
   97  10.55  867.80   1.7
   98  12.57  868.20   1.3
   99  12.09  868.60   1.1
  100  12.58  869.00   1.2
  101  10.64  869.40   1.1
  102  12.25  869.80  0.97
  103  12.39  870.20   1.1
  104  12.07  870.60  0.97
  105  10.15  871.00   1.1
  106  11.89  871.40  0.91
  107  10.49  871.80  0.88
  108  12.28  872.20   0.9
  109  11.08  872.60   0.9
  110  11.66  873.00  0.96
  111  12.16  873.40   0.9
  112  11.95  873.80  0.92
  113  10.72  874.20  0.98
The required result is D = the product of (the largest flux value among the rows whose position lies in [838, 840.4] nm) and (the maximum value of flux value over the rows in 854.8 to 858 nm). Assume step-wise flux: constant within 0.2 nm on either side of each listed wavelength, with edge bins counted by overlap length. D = 245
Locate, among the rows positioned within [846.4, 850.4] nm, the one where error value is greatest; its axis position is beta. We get 846.60 nm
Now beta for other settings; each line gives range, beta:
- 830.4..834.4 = 831.40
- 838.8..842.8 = 840.20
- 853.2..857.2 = 855.00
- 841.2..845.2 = 843.40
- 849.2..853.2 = 850.60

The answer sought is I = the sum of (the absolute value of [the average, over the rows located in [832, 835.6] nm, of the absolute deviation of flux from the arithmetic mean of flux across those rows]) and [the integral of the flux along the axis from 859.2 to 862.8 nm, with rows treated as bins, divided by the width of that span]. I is 13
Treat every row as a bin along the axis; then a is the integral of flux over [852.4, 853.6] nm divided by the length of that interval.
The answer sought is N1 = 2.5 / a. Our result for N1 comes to 0.200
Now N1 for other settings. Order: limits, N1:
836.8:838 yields 0.207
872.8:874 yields 0.210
